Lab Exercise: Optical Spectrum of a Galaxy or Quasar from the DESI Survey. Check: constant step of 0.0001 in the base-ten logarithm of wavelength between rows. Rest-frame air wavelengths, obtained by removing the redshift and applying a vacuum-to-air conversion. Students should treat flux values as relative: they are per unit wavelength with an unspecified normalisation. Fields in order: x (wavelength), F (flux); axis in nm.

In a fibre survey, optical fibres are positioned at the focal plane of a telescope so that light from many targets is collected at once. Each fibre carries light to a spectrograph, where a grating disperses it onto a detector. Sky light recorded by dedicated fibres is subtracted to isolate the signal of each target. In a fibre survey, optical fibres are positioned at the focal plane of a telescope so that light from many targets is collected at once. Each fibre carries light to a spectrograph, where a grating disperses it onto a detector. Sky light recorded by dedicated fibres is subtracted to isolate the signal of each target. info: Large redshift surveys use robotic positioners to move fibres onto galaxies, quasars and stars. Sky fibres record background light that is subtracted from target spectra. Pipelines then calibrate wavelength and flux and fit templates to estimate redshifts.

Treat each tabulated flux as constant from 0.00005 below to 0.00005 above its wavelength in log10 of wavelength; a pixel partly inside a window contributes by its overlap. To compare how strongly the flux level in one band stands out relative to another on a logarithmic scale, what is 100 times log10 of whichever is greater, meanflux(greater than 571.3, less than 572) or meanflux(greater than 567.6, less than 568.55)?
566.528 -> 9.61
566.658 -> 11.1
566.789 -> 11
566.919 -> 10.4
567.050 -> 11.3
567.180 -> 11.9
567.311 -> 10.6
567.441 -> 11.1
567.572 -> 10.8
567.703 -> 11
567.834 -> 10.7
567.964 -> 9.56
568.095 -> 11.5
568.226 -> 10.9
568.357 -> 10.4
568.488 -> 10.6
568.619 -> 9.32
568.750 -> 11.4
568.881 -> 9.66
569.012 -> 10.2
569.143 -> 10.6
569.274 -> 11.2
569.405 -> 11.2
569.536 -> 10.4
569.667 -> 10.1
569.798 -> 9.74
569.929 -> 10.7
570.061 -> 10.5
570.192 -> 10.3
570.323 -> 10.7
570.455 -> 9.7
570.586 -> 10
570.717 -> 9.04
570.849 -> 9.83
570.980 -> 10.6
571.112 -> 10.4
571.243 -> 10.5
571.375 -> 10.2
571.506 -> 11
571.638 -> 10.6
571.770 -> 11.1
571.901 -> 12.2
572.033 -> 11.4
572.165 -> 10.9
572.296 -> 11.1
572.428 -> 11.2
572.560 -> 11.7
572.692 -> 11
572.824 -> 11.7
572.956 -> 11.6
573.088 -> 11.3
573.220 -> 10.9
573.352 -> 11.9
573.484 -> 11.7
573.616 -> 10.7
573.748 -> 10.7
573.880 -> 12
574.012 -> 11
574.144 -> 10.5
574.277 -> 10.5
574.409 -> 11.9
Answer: 104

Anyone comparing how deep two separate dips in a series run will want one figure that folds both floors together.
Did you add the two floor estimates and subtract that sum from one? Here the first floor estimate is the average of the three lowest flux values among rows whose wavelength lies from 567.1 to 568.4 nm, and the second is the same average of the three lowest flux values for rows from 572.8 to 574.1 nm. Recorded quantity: -20.0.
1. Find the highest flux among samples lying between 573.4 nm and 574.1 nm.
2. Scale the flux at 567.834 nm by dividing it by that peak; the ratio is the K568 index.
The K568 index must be 0.89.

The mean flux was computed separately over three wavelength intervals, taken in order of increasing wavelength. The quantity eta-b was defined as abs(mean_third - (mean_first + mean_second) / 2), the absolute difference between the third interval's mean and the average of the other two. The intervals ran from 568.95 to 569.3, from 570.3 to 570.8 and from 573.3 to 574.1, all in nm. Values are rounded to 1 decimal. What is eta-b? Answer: 1.1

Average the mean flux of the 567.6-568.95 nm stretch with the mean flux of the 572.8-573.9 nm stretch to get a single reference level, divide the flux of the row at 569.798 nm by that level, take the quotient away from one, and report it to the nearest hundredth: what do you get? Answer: 0.11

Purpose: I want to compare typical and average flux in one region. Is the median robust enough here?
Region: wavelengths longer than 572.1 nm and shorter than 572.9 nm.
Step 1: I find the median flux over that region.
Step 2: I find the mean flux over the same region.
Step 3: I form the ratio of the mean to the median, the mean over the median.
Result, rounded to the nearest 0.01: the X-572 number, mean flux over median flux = 1.01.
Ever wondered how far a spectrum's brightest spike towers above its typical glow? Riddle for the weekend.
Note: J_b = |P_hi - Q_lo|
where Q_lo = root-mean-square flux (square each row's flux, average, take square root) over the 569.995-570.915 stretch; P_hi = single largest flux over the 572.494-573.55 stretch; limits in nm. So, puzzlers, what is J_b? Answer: 1.9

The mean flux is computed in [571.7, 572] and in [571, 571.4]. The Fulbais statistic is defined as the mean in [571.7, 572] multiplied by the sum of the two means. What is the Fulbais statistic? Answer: 256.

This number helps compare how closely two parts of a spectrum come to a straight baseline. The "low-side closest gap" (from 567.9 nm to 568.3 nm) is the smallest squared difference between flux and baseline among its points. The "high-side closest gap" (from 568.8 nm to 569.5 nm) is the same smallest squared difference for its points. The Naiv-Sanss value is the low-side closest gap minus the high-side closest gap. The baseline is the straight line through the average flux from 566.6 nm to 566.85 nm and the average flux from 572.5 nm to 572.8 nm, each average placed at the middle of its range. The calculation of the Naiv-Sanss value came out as 0.05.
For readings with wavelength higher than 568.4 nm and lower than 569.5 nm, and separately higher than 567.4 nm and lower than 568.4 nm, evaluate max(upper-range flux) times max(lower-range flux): 131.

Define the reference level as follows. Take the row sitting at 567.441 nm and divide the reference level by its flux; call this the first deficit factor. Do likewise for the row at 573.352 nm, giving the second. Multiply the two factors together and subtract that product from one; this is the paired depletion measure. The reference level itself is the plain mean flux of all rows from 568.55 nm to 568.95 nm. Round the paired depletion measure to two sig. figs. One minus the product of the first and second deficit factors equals 0.22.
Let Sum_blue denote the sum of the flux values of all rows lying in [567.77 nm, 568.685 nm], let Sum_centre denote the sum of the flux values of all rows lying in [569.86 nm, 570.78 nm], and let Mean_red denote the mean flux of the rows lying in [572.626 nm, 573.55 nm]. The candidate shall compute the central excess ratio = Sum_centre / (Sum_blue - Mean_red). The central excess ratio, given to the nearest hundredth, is 1.15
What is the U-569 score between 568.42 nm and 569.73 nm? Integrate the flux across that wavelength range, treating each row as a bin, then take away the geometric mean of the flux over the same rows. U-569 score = 3.27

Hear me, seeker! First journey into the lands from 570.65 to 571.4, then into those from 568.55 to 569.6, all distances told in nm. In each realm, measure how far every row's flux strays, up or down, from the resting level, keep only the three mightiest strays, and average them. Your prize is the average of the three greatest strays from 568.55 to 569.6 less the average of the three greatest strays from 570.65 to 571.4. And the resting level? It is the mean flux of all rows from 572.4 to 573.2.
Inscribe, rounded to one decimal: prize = 0.0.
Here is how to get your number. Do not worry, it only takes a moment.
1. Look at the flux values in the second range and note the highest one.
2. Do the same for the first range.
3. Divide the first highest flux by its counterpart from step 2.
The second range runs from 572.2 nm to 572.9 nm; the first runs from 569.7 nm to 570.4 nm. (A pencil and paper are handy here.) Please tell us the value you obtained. 1.09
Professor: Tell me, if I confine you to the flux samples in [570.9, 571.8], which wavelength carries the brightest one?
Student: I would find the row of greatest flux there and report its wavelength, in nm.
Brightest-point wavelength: 571.770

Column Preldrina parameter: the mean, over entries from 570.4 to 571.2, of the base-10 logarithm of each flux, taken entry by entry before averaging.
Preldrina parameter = 1.00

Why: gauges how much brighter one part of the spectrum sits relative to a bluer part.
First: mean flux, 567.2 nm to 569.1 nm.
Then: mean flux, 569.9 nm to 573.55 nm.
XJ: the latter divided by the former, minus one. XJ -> 0.03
